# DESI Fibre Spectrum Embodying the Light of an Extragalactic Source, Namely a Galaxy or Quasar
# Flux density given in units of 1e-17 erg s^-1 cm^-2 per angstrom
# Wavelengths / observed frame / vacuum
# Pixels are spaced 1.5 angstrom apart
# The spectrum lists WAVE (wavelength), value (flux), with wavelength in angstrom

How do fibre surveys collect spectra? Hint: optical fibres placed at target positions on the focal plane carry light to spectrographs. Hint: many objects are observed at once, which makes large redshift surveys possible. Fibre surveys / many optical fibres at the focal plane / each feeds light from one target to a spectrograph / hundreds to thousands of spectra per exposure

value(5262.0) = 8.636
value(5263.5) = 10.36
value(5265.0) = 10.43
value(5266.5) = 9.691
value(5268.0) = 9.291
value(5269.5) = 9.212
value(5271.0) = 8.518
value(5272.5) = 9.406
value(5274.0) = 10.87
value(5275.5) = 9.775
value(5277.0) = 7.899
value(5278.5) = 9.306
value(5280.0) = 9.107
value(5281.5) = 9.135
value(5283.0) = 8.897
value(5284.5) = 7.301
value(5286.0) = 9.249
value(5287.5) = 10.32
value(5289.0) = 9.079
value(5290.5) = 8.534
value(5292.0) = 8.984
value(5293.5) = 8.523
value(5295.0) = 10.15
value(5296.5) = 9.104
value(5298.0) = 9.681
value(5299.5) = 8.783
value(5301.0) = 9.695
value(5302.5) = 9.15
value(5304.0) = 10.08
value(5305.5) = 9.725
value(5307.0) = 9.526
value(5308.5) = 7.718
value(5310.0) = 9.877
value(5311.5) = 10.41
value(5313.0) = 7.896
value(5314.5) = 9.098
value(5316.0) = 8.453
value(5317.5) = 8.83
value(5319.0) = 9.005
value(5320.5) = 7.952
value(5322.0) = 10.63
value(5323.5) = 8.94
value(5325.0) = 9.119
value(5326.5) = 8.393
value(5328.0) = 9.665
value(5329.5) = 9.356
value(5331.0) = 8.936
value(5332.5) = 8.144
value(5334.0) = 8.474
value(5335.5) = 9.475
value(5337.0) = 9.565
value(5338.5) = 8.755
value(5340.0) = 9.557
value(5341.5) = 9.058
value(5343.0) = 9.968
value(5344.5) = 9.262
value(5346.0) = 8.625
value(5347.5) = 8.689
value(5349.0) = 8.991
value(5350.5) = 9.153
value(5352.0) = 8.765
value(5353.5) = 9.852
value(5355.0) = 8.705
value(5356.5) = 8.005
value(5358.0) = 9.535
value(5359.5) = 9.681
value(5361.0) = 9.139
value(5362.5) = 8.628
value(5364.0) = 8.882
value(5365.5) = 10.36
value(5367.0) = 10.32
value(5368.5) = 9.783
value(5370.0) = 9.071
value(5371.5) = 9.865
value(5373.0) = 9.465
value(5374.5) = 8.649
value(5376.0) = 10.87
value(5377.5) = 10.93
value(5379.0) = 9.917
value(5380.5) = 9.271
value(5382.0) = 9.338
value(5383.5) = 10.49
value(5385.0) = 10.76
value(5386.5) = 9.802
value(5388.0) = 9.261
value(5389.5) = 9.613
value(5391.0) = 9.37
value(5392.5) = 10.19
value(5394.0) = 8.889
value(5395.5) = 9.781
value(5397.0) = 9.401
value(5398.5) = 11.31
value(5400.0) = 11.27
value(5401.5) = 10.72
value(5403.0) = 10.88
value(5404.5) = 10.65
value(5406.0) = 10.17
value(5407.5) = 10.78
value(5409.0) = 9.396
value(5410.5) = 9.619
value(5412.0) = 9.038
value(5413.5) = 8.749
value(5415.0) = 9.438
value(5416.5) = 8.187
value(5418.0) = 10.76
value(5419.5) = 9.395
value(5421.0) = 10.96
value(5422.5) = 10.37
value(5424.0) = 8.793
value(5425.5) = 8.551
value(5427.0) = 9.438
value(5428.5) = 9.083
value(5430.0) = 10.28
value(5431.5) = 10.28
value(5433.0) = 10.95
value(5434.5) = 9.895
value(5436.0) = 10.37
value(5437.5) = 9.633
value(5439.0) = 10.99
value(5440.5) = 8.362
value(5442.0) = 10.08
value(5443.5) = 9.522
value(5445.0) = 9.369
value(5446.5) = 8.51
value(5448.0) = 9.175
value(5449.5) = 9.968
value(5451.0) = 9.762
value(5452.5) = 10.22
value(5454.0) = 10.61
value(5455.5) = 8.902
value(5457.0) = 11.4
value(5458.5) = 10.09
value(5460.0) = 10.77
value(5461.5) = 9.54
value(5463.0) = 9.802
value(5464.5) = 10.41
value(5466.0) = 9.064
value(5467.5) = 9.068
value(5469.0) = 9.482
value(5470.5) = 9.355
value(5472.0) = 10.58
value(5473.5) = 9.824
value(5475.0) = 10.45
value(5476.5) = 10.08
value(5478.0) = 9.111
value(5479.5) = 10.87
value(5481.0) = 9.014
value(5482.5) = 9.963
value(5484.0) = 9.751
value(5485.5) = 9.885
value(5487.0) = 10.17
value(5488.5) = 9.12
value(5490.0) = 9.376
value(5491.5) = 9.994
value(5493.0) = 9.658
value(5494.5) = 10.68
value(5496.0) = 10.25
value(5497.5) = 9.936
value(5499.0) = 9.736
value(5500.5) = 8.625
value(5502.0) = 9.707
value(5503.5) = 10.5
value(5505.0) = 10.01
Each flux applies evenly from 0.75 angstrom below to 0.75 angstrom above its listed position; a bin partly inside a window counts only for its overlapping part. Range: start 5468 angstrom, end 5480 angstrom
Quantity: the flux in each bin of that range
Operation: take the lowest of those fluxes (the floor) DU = 9.111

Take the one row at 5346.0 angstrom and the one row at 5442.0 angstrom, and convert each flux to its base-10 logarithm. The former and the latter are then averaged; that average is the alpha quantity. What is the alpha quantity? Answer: 0.97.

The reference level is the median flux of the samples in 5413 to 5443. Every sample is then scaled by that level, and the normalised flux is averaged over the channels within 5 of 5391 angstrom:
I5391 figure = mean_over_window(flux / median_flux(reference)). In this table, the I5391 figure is 0.98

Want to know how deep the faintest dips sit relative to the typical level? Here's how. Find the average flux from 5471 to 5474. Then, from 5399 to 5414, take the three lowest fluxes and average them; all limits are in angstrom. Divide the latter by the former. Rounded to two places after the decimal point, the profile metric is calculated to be 0.89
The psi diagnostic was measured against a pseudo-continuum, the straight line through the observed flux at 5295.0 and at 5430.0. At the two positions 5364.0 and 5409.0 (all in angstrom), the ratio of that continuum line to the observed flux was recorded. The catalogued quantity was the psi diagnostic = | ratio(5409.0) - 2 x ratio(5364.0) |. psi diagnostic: 1.21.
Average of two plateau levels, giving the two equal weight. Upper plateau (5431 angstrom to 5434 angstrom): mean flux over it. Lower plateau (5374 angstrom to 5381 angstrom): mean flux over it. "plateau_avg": 10.3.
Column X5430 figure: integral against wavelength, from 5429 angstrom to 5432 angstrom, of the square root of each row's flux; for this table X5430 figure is 9.6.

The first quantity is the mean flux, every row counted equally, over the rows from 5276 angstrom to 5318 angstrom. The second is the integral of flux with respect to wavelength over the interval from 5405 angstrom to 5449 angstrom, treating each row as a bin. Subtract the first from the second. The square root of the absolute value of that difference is 20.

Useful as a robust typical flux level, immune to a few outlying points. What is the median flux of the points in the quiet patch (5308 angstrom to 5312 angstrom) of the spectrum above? 9.9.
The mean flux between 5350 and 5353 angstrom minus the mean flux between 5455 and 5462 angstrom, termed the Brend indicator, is -1.2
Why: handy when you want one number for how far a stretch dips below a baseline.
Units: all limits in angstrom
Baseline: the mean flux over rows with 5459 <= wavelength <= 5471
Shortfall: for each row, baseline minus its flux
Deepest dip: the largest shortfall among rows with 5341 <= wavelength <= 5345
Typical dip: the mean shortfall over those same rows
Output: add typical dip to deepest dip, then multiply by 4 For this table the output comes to 3.5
